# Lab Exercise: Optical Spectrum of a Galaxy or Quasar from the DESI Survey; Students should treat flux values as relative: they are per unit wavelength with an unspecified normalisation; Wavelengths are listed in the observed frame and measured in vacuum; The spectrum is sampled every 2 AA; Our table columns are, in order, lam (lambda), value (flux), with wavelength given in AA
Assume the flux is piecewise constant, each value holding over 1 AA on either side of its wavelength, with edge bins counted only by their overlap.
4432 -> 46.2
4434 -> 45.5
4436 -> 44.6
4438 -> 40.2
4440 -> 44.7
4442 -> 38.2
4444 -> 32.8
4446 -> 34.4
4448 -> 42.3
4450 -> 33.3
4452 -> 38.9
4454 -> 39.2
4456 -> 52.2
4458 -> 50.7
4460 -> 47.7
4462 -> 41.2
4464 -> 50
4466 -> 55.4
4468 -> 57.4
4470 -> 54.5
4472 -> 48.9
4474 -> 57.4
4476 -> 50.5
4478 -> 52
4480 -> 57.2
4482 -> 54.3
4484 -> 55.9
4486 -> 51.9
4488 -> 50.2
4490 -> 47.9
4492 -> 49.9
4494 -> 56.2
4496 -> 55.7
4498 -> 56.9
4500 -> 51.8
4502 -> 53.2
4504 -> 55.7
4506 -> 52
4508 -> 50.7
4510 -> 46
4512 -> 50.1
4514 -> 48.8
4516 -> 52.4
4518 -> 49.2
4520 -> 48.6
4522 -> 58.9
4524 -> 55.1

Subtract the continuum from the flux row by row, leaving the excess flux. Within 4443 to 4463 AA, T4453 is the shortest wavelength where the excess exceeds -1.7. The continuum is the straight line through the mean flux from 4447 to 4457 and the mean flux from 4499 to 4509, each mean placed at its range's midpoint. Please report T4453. 4448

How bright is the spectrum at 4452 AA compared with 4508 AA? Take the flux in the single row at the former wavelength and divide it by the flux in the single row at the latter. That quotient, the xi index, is 0.77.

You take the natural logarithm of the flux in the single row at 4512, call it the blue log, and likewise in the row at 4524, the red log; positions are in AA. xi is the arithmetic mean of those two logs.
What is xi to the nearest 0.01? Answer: 3.96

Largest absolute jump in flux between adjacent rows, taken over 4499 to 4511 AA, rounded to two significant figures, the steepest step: 4.7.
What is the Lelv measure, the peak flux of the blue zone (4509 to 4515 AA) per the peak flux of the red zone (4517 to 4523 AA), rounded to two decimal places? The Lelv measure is 0.85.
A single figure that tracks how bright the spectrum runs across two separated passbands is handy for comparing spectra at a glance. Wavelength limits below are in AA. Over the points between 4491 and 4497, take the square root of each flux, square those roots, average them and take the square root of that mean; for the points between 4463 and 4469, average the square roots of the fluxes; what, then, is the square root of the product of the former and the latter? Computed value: 7.35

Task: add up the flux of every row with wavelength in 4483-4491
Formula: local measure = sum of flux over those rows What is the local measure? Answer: 206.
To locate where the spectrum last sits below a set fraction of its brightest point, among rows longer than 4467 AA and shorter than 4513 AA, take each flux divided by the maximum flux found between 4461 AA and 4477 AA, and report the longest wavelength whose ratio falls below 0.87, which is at 4510 AA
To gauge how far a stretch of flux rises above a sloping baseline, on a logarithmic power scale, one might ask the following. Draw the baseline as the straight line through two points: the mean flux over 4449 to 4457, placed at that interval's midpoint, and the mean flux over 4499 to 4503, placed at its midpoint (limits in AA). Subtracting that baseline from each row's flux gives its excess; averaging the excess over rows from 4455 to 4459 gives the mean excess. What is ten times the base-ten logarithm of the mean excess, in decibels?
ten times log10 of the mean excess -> 10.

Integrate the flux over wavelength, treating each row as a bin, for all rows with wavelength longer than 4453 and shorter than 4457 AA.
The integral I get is 183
